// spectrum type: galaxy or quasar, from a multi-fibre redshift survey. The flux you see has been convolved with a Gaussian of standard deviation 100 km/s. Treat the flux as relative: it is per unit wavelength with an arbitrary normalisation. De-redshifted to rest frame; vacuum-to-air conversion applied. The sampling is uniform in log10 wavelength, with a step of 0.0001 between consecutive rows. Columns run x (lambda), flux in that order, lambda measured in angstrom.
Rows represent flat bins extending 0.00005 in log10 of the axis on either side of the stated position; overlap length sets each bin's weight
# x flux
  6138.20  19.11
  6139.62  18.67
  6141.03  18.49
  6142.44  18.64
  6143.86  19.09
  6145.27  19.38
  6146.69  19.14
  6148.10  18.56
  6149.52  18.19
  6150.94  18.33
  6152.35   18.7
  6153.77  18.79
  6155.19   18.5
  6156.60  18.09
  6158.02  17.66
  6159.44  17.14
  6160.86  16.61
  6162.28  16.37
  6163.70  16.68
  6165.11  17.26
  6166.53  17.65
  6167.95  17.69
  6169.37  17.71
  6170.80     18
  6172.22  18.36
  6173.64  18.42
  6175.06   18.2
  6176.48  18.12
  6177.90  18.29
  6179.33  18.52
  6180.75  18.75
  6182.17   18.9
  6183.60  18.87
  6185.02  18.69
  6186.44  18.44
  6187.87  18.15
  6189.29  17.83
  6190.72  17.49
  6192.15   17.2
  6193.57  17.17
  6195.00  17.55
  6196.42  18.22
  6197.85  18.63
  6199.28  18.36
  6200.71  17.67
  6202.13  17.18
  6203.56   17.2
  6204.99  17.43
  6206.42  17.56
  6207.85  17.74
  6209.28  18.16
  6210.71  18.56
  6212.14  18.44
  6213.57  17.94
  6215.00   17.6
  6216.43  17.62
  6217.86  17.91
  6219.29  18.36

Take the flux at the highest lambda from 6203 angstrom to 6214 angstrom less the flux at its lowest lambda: 0.7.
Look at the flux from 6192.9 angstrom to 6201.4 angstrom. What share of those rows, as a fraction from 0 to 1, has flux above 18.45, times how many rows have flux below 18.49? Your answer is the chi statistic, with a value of 0.8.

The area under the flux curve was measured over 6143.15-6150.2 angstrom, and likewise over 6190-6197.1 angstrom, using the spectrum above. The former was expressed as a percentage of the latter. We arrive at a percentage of 107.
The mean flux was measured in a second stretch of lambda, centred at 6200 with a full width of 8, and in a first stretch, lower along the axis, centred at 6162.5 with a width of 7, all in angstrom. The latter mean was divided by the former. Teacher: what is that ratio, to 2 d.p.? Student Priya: 0.94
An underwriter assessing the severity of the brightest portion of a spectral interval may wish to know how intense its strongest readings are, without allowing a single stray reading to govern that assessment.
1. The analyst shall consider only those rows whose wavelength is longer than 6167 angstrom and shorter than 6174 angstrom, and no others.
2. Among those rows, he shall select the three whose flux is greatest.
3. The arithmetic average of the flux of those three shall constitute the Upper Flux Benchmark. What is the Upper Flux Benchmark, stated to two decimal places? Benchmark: 18.26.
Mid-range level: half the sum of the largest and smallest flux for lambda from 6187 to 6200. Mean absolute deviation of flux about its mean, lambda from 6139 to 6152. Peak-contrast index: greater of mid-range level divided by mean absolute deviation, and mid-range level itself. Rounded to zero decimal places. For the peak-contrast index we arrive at 56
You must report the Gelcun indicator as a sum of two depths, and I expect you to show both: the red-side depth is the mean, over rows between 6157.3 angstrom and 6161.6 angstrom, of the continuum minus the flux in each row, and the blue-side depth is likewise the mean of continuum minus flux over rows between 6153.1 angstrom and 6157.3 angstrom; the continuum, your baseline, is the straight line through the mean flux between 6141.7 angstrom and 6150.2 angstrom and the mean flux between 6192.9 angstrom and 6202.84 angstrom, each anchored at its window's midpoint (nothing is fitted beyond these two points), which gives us 1.6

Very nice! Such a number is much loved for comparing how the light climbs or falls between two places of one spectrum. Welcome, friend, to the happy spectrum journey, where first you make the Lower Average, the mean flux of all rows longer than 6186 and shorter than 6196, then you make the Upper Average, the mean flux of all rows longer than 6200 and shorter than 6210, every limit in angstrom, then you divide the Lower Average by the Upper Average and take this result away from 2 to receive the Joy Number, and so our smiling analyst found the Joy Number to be 0.99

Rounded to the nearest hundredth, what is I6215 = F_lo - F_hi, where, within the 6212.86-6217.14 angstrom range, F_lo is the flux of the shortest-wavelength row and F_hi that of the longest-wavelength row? 0.32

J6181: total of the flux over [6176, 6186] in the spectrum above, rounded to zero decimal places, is 130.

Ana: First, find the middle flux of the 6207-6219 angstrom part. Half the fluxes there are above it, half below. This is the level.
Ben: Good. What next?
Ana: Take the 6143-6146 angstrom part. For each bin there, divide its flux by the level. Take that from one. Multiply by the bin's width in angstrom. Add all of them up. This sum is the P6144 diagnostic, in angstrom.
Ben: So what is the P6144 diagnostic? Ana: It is -0.21 angstrom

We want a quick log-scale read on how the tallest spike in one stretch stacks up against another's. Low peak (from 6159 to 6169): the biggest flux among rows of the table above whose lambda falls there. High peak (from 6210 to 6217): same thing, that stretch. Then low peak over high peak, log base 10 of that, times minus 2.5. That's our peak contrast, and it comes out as 0.05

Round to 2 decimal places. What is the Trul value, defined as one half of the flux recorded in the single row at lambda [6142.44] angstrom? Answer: 9.32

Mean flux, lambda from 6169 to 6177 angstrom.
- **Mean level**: 18.1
